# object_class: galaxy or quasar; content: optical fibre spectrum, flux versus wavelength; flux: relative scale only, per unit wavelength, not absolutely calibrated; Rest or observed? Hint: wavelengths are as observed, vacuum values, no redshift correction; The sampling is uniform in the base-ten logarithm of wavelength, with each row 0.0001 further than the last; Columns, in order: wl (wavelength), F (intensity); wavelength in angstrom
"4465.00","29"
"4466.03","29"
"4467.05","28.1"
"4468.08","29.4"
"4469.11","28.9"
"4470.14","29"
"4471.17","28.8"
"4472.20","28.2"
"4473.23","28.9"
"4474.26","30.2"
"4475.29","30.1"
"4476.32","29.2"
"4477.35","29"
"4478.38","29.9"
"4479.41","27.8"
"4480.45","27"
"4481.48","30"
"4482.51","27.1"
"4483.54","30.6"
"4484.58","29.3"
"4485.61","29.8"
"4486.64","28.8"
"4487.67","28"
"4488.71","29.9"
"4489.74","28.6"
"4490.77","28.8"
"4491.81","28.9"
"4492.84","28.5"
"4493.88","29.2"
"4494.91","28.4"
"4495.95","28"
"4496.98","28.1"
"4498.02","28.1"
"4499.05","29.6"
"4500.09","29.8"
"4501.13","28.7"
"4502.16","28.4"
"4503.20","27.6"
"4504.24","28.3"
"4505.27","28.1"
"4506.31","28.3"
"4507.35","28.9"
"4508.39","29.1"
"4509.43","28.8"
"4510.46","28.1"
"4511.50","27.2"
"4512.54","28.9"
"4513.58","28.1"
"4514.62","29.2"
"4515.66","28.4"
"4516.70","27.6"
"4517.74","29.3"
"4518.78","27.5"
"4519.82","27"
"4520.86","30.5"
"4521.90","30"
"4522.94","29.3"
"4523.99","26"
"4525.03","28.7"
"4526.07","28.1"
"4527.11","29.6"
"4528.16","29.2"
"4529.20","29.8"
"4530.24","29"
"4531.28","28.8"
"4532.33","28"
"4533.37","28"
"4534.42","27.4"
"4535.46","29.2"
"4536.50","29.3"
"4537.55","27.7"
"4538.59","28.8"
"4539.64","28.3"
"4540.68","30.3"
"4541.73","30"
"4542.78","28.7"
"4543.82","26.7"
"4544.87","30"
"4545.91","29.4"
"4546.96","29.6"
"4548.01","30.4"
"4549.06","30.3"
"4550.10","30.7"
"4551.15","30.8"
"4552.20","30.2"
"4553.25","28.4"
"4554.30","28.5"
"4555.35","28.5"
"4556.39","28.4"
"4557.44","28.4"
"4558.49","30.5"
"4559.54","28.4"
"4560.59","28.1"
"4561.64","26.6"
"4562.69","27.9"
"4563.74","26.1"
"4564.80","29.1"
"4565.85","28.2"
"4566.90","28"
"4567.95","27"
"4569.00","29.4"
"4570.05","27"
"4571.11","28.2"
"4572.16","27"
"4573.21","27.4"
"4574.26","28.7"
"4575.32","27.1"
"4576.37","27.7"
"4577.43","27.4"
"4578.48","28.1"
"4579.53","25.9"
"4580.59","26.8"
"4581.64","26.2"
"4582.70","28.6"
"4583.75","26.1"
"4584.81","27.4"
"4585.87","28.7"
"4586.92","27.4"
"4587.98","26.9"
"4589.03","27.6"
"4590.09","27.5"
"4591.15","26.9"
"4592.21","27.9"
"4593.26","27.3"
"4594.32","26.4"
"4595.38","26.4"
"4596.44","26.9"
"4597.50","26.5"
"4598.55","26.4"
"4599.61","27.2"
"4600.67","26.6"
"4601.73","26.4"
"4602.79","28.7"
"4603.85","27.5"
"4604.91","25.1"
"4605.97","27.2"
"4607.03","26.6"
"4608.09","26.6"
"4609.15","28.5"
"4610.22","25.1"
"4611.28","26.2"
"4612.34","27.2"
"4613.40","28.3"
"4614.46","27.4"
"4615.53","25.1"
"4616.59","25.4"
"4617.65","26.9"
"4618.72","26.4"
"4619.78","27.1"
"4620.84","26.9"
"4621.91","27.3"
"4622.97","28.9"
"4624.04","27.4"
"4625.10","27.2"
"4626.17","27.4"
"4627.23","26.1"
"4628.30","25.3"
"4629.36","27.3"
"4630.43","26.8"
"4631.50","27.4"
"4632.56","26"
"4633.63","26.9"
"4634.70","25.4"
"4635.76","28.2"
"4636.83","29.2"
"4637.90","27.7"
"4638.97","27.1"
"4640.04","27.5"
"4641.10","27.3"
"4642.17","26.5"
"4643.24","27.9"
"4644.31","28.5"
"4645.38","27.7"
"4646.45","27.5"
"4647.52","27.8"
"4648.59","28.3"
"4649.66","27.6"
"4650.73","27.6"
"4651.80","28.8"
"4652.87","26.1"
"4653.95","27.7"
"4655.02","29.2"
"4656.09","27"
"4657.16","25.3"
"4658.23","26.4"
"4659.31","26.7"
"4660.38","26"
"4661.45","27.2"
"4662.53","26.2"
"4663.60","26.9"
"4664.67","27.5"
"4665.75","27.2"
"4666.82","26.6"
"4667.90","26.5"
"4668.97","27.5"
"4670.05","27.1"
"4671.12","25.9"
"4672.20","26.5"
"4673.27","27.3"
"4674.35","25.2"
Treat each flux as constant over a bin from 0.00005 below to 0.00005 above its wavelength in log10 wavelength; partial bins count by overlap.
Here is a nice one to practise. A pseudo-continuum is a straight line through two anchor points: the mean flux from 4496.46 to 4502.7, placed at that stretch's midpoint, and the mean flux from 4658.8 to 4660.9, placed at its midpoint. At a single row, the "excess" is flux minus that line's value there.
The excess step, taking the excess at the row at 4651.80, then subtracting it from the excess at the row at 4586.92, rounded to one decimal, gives -2.4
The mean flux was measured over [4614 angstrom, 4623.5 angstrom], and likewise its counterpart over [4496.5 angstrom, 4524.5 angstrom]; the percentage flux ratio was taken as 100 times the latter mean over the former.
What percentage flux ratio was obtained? 106.2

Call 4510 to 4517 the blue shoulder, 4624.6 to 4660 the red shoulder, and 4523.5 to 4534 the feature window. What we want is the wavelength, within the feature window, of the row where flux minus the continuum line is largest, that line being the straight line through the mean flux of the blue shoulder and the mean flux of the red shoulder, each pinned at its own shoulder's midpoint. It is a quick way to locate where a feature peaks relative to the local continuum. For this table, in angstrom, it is 4529.20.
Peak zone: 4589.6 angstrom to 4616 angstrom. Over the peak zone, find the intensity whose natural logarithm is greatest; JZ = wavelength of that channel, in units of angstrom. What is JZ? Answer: 4602.79 angstrom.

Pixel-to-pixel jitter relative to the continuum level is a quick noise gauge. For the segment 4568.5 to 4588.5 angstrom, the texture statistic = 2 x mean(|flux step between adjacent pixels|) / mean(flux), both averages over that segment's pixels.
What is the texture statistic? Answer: 0.092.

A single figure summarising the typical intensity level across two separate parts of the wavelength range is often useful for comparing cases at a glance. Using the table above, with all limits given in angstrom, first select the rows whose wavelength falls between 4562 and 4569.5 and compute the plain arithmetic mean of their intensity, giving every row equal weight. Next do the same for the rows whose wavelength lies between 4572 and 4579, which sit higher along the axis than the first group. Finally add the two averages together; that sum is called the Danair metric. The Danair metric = 55.6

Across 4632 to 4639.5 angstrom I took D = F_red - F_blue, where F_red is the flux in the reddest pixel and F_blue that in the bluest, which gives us 1.1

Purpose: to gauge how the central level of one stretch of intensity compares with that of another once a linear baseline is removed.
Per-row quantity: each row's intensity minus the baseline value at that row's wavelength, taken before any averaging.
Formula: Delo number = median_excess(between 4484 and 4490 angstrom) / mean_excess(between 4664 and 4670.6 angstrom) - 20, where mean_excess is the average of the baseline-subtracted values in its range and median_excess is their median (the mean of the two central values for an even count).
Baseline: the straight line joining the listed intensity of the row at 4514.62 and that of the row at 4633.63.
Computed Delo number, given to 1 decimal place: -20.9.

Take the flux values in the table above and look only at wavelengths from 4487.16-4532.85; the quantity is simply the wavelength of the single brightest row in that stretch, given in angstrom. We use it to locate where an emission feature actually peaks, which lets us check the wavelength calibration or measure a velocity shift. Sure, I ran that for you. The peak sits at 4520.86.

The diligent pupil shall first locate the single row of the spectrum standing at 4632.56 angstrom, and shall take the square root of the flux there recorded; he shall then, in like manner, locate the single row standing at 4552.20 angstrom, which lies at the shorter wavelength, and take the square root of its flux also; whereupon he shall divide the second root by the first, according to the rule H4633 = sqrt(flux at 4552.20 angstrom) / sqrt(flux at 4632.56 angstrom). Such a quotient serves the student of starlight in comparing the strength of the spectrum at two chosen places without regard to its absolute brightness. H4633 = 1.08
